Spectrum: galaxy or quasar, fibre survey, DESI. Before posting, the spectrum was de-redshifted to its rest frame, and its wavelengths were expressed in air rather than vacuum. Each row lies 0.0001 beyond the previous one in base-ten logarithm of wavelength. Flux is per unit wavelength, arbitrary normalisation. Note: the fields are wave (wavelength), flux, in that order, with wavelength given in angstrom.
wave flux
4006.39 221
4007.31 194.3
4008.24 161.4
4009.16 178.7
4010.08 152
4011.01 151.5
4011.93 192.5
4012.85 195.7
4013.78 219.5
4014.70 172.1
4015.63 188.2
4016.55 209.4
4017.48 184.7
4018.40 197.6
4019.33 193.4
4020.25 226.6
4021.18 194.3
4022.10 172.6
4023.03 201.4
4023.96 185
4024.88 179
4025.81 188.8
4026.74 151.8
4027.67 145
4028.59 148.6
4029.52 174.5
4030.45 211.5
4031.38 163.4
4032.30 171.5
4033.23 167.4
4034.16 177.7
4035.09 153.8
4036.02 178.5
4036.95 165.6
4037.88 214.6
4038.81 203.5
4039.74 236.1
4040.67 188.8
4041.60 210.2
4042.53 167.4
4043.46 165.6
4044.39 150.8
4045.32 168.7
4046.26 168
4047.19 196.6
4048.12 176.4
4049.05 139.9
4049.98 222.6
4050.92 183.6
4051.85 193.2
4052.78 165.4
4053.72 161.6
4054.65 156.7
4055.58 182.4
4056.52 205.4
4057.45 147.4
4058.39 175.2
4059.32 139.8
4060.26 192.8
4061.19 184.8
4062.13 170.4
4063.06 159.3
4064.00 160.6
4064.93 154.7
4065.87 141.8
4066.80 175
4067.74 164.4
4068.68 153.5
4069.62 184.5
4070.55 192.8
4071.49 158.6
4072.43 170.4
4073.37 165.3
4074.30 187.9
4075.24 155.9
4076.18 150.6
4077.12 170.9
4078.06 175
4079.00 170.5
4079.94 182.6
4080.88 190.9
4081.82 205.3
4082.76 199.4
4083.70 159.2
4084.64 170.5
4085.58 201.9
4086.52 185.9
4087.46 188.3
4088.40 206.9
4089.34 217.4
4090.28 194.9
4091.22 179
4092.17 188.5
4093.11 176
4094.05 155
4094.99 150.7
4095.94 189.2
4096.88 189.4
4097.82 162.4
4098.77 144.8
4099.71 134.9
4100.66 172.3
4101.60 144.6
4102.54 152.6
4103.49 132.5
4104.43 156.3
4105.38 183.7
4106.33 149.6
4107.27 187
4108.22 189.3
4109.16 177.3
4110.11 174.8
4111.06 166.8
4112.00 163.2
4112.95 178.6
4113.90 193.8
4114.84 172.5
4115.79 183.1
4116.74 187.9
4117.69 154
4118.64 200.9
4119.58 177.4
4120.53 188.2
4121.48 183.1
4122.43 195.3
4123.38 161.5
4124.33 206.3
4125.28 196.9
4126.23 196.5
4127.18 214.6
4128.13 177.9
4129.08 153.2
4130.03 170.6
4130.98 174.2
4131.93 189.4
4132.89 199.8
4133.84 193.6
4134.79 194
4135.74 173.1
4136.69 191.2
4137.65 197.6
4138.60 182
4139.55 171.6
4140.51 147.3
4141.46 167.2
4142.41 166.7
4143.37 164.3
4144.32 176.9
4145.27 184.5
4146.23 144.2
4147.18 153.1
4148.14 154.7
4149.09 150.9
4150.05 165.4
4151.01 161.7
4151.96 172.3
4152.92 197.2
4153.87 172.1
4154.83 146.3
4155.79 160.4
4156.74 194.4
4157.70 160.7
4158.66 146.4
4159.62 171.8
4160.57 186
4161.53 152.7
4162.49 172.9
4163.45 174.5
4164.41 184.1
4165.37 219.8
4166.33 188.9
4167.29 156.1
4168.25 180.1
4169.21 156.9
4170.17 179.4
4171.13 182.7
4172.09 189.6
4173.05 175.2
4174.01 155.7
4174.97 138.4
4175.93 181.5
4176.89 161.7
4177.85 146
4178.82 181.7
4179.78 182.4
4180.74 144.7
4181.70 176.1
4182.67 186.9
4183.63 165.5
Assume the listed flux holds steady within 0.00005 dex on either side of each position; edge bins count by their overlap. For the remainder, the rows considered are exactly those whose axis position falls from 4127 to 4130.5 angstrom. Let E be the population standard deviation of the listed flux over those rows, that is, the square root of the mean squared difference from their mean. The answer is 22.4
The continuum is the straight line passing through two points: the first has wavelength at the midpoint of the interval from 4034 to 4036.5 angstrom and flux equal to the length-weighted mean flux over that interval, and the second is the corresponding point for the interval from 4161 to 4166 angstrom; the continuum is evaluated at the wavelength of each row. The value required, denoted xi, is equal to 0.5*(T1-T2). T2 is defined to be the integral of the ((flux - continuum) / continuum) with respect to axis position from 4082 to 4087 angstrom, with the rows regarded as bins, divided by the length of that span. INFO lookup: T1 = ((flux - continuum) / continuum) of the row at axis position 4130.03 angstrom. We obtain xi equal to -0.052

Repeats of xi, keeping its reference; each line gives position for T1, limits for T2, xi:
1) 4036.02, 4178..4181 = 0.065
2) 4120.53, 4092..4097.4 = 0.034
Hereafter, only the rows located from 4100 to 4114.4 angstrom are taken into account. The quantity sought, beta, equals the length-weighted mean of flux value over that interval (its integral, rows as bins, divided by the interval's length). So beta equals 168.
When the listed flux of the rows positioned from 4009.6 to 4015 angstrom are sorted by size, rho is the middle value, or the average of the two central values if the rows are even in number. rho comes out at 182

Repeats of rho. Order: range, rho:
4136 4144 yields 169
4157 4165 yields 172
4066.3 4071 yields 175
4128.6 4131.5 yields 171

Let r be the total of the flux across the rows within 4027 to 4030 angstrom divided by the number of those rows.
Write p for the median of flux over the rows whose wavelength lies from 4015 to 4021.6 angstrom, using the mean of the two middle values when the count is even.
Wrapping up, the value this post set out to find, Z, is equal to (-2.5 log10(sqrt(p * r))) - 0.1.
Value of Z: -5.70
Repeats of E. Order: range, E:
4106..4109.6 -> 15.8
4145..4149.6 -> 14.0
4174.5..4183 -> 18.0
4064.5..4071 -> 16.9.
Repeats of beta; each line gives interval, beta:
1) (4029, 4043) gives 185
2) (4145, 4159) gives 164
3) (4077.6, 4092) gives 189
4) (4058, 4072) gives 167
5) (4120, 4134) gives 186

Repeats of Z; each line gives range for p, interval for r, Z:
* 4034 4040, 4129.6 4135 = -5.75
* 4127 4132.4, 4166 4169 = -5.71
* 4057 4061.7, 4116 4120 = -5.72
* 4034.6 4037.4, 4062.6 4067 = -5.62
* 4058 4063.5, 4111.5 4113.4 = -5.69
